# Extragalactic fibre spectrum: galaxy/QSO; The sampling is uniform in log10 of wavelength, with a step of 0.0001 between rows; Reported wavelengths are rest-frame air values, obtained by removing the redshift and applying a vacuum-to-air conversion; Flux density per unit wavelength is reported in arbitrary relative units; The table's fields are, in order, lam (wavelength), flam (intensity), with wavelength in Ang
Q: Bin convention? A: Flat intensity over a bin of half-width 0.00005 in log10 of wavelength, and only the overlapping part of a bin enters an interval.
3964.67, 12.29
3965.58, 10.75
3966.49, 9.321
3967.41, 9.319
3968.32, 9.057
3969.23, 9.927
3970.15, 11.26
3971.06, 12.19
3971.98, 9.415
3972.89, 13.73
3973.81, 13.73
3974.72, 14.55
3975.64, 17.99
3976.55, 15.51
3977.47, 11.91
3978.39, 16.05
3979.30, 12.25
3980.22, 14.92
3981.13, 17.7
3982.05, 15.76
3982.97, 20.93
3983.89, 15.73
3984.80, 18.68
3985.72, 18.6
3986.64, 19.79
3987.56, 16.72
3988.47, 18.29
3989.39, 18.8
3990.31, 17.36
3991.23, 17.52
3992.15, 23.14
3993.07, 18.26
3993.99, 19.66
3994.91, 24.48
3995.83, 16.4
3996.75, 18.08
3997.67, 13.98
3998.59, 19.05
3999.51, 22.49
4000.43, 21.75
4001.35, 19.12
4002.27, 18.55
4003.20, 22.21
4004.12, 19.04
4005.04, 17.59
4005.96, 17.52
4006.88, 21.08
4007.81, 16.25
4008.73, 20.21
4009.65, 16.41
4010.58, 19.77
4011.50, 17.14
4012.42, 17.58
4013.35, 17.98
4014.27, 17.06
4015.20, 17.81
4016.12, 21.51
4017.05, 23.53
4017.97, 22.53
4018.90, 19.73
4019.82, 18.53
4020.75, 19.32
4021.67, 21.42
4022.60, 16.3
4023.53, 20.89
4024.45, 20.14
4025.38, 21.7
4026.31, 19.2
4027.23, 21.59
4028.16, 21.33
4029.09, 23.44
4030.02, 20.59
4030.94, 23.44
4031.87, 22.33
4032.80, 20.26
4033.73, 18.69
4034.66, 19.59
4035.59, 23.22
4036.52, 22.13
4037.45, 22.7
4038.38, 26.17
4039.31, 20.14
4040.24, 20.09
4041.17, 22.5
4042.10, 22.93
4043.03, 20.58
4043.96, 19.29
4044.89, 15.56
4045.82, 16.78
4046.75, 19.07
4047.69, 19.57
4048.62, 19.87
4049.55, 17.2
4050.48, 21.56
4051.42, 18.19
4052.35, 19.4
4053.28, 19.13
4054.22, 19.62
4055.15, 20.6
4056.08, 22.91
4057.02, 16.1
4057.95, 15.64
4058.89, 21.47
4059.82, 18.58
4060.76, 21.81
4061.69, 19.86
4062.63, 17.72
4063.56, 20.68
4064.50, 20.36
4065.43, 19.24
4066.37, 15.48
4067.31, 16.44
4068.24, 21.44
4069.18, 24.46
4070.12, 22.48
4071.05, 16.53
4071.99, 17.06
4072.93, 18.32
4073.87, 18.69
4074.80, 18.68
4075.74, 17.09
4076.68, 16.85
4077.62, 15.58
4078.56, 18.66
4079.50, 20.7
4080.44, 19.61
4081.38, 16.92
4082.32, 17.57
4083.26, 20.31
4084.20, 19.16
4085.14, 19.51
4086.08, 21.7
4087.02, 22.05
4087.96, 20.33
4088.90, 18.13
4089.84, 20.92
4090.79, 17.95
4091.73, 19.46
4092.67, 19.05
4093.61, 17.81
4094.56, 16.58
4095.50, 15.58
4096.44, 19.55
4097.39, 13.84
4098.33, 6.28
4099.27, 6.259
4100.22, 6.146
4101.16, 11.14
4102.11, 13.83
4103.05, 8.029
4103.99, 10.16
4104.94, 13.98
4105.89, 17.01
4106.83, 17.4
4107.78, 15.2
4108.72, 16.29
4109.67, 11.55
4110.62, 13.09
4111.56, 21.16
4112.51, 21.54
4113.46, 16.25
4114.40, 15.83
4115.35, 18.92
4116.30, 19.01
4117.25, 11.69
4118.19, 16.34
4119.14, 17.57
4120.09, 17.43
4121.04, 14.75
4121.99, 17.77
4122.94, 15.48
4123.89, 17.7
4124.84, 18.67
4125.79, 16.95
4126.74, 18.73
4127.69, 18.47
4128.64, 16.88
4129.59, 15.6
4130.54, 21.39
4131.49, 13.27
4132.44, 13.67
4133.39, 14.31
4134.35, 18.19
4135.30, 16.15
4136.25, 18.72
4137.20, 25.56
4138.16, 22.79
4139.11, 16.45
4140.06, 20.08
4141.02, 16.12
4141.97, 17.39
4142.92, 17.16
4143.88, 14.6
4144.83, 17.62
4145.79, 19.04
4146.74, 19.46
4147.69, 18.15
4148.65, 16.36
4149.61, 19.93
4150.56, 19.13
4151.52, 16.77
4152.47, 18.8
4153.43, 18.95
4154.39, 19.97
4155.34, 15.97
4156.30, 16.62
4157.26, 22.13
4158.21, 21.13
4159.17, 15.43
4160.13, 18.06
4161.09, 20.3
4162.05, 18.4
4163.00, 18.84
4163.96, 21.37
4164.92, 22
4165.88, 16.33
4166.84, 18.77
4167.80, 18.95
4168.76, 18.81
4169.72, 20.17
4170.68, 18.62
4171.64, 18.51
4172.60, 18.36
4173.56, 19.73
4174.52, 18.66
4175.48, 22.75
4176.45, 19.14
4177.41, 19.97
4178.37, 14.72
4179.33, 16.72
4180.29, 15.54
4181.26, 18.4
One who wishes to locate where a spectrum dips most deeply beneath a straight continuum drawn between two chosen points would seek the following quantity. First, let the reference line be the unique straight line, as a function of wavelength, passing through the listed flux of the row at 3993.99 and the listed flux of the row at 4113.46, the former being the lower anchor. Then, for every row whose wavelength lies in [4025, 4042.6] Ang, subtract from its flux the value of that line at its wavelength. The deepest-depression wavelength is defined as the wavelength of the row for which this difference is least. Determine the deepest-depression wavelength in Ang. 4033.73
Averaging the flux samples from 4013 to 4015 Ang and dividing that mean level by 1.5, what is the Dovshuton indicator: 11.68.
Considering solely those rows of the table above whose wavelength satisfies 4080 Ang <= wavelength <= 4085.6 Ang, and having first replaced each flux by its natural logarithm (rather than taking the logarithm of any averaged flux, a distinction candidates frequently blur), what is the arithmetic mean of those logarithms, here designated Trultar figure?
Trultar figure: 2.93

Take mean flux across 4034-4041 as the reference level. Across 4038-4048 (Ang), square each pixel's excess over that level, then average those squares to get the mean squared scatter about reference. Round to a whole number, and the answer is 11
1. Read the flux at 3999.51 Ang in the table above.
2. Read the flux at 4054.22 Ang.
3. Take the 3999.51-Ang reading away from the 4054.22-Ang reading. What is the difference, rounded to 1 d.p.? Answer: -2.9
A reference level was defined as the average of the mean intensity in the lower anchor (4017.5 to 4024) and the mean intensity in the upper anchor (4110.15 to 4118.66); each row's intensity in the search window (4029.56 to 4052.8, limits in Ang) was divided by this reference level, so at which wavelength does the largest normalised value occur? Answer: 4038.38 Ang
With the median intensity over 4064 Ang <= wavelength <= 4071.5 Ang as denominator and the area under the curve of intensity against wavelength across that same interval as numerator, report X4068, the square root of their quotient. 2.72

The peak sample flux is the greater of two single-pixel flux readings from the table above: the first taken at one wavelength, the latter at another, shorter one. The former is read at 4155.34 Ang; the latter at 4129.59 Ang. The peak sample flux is 16.0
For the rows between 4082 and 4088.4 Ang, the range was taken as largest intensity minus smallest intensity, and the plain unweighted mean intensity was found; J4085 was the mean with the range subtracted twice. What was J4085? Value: 11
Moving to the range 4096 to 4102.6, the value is -16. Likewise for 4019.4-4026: 9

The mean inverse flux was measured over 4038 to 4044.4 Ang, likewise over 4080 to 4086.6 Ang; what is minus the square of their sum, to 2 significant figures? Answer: -0.0098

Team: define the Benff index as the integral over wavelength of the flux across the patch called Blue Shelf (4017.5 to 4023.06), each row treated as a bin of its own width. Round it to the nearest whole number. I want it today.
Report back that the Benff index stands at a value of 109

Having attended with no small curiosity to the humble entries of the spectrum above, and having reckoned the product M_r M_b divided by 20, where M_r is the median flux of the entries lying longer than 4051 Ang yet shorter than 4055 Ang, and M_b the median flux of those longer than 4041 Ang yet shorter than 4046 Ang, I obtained 19.2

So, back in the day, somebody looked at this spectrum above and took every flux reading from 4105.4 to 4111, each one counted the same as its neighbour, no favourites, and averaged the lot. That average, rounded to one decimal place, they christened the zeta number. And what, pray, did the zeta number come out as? 15.1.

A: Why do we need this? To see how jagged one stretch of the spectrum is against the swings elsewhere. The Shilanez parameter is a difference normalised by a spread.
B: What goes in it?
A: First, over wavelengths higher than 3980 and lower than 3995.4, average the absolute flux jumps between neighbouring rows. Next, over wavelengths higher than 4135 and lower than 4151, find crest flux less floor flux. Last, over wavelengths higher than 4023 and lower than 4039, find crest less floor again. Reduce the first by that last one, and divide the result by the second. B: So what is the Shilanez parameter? -0.44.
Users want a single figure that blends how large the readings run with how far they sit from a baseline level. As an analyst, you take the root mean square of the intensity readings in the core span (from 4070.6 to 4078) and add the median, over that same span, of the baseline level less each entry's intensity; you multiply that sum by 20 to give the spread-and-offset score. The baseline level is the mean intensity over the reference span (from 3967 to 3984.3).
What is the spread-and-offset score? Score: 282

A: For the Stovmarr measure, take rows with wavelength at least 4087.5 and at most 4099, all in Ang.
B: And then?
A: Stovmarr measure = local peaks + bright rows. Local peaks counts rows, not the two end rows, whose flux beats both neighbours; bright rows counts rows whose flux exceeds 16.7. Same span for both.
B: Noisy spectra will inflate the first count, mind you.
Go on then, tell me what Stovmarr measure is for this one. 11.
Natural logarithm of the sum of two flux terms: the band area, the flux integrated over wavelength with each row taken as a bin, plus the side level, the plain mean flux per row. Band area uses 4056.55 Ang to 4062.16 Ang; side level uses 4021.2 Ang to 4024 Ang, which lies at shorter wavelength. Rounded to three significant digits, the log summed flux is 4.83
